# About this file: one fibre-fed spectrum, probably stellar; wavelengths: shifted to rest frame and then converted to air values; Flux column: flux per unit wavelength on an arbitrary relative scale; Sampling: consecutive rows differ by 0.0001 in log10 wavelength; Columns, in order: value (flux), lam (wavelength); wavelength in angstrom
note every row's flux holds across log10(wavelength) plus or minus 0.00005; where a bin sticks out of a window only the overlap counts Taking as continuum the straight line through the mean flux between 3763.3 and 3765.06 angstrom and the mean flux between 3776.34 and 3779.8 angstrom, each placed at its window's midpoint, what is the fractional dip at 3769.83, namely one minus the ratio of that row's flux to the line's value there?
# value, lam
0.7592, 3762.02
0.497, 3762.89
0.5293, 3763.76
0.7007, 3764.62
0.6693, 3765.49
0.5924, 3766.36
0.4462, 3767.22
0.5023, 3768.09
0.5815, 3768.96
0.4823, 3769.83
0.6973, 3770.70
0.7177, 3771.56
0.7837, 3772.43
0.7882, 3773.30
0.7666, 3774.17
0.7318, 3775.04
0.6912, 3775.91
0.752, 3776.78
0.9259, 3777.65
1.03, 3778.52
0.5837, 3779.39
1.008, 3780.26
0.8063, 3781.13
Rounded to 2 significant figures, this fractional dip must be 0.31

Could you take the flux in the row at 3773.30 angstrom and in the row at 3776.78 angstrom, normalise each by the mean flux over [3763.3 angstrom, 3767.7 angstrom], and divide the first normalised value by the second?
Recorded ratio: 1.05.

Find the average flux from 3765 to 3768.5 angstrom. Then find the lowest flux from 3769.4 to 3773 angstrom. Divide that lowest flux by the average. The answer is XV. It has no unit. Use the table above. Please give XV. 0.87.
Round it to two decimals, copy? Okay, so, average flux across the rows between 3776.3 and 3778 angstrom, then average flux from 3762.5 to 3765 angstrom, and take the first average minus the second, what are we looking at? 0.26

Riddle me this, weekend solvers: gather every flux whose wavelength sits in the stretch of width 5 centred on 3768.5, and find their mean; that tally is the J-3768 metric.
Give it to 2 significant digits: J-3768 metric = 0.55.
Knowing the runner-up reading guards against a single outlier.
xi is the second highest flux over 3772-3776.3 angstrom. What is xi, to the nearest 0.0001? 0.7837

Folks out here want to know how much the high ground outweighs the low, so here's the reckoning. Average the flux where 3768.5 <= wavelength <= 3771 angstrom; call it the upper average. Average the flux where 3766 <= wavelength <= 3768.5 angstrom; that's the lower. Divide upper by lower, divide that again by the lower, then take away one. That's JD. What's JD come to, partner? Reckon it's 1.2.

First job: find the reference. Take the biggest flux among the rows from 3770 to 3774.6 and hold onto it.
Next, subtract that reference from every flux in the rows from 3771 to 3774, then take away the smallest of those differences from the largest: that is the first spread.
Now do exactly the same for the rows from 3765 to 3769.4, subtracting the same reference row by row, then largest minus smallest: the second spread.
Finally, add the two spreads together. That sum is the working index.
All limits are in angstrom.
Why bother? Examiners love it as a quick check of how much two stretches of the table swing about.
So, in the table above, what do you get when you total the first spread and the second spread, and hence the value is 0.29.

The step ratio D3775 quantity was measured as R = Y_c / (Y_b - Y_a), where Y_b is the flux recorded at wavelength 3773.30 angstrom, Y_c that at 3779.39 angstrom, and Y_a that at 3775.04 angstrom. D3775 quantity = 10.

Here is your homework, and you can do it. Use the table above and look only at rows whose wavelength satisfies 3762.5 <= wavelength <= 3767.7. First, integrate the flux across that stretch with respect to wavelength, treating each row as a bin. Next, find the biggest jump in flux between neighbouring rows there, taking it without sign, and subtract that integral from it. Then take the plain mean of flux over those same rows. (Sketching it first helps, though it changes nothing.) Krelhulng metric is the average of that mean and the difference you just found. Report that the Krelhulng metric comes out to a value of -1.12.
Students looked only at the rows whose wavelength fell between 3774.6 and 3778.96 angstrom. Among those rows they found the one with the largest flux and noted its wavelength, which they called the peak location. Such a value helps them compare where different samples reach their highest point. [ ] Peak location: 3778.52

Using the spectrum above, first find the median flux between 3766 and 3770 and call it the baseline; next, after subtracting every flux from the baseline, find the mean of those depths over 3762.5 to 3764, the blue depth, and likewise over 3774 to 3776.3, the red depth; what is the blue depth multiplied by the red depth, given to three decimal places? 0.002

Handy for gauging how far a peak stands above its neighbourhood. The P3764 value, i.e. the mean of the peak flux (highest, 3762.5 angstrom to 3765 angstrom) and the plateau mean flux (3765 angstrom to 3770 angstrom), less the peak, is -0.08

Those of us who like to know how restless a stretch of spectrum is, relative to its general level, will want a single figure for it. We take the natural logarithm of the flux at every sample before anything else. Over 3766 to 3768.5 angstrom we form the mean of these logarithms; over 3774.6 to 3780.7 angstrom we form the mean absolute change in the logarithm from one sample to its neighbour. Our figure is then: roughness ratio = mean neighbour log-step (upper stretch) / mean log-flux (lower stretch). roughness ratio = -0.39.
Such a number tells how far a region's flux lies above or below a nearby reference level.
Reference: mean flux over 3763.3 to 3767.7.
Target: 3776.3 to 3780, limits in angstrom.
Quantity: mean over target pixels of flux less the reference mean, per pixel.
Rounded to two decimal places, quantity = 0.24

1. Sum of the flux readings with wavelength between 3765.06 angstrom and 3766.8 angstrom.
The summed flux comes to 1.26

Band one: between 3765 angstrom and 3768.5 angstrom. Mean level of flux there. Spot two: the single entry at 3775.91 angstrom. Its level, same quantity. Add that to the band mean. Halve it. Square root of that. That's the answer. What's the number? 0.789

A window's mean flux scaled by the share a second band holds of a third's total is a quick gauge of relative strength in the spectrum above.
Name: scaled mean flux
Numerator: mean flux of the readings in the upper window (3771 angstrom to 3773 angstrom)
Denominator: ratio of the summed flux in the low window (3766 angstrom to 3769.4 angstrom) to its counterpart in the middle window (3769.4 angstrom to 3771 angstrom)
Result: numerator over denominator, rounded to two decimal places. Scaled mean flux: 0.42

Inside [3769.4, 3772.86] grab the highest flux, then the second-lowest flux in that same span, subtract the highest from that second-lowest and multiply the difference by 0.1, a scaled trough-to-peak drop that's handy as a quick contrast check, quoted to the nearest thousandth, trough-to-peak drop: -0.009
